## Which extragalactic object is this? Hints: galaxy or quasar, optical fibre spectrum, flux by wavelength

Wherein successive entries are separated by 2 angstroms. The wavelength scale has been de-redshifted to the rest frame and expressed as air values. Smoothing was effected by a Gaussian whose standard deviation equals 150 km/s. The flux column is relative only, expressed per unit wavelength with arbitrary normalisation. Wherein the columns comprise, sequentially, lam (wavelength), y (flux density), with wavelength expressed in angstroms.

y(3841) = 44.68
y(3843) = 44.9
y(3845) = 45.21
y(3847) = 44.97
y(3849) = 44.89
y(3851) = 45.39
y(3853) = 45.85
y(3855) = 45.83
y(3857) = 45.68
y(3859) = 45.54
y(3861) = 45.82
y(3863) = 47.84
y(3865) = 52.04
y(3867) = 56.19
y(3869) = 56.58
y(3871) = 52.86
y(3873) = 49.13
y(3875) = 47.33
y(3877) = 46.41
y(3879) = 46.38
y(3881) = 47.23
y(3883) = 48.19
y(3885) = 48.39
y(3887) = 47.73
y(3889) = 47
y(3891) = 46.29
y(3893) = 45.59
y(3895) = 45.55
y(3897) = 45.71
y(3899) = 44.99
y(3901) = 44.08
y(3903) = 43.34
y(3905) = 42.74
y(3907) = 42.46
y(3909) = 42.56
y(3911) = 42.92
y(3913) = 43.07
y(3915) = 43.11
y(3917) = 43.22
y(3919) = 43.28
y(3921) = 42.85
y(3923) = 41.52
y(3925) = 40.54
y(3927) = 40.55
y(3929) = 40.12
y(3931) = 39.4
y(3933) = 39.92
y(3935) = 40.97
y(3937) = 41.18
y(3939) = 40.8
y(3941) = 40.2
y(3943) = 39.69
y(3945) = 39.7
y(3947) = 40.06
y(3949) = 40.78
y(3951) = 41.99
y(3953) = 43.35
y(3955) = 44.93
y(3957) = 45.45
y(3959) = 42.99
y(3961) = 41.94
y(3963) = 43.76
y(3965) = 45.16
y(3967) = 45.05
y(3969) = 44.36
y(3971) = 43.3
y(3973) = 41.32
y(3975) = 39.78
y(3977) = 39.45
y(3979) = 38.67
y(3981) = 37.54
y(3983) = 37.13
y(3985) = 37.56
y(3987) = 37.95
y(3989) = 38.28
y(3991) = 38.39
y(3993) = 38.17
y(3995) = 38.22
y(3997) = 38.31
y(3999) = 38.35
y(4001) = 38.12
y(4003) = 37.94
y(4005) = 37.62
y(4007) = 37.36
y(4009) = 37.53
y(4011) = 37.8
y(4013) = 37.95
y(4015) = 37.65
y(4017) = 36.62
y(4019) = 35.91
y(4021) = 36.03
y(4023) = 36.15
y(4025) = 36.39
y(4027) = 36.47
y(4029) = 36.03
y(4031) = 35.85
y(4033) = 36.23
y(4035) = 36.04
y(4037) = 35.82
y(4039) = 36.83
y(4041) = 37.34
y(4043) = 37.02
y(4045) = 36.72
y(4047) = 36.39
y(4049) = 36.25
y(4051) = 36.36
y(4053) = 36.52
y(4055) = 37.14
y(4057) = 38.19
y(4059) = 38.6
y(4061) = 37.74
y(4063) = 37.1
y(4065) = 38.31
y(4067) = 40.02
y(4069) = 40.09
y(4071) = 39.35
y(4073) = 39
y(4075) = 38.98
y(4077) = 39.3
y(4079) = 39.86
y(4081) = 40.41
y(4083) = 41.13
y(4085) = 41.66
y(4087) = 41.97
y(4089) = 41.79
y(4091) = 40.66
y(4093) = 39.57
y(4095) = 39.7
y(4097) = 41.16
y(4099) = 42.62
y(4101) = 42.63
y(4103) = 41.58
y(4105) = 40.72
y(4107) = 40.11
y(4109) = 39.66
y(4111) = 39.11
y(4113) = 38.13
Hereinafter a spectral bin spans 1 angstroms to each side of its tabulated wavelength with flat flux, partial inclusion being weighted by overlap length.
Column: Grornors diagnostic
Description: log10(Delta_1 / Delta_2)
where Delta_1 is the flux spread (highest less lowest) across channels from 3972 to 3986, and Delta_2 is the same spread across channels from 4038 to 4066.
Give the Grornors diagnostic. 0.3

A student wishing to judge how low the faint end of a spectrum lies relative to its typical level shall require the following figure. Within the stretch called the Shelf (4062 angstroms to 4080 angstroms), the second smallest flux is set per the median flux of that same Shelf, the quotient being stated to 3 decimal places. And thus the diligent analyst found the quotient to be 0.975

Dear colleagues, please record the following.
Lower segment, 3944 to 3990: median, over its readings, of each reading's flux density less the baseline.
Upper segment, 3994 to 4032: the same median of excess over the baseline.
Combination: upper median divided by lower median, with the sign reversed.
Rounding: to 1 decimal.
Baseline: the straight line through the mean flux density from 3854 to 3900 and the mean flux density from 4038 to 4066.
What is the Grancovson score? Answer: -1.7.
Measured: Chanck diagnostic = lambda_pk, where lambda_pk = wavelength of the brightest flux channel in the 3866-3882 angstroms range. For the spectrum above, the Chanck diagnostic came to 3869 angstroms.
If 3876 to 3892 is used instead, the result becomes 3885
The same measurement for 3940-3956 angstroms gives 3955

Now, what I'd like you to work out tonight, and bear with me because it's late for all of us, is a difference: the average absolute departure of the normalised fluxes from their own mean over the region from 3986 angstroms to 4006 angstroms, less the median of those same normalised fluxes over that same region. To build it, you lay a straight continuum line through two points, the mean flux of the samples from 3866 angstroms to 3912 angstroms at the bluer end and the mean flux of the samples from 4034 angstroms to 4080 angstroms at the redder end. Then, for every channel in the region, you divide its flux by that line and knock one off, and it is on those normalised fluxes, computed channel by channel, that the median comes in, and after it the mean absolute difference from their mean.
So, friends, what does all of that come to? 0.077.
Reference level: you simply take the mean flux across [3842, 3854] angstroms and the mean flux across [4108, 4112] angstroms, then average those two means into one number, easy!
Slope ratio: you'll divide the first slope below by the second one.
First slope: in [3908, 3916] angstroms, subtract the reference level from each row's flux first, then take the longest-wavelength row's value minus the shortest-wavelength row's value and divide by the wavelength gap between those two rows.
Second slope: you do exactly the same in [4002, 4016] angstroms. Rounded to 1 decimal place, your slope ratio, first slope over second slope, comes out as -3.8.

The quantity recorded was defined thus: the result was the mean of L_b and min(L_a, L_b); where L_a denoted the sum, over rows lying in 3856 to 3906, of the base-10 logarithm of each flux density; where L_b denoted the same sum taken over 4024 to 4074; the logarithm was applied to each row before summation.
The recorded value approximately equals 39.3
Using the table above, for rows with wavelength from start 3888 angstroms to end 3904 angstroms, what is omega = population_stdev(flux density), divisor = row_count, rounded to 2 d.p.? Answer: 1.10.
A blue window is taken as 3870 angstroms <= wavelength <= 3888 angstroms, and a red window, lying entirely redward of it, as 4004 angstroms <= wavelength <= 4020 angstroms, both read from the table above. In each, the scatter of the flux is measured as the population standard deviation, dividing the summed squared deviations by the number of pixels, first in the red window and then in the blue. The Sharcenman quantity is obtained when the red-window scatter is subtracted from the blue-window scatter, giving 1.21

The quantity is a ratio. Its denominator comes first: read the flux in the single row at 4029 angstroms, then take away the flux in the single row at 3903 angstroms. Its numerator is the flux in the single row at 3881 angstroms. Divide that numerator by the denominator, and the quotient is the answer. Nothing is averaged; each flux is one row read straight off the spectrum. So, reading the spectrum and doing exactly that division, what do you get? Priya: -6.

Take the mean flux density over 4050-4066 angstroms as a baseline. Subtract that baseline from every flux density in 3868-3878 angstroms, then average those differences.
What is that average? 13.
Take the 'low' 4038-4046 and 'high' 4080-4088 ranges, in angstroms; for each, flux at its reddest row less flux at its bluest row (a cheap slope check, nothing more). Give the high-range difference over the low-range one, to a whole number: -14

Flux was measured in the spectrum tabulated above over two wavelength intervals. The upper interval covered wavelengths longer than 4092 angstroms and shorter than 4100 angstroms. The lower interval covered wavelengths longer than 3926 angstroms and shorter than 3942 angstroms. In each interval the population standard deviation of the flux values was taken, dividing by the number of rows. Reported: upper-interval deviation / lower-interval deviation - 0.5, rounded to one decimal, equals 1.7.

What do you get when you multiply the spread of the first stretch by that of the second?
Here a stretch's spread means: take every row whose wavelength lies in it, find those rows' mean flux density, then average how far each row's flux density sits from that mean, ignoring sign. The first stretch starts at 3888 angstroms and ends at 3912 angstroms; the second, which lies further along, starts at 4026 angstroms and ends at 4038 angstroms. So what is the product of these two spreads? 0.26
